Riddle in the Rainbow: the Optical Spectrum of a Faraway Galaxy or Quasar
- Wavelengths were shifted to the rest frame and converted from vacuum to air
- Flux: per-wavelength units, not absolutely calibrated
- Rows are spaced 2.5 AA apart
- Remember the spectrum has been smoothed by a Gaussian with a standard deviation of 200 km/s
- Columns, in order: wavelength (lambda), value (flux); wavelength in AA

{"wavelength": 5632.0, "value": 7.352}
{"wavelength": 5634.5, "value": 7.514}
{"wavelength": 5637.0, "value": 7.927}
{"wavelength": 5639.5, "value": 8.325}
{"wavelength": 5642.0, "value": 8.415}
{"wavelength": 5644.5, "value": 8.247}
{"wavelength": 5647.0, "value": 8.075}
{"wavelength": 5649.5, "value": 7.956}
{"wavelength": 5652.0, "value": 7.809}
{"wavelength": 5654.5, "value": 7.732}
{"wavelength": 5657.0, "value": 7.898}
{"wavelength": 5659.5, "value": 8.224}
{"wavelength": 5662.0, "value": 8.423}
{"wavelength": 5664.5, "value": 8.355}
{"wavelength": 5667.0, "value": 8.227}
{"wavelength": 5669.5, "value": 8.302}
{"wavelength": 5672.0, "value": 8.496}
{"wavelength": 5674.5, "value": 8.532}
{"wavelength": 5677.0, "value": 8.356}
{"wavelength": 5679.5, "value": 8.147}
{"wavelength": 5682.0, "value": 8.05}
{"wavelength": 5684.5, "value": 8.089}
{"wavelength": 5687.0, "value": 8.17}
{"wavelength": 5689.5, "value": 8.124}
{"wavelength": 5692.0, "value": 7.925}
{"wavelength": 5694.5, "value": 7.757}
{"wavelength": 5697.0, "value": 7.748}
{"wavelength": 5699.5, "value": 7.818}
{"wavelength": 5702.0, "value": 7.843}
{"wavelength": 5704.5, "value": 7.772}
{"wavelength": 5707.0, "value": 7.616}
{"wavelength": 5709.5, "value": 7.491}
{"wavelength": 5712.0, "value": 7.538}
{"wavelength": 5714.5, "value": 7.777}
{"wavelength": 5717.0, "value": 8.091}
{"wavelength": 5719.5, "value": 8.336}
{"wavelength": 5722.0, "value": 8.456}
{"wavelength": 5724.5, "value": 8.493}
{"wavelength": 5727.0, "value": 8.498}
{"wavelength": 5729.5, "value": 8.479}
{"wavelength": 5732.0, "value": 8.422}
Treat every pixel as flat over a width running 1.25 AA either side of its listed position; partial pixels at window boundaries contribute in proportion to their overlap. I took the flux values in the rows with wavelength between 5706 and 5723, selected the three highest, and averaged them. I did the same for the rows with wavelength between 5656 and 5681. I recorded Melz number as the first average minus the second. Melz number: -0.189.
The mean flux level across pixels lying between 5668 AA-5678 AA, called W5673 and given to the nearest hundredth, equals 8.42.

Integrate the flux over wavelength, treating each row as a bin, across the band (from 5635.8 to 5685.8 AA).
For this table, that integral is 409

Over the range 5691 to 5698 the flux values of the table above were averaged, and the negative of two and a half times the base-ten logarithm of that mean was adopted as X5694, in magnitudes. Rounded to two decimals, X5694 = -2.23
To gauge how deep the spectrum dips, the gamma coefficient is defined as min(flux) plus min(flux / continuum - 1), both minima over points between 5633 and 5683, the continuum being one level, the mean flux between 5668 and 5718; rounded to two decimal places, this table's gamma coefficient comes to 7.46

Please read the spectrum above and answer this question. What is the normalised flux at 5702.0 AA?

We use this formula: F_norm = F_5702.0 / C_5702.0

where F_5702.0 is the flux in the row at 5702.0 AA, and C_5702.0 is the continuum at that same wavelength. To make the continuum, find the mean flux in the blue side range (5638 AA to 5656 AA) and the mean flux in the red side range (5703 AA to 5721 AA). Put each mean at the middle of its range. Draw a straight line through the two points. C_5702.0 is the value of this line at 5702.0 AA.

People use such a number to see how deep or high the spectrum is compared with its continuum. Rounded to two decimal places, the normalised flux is 1.00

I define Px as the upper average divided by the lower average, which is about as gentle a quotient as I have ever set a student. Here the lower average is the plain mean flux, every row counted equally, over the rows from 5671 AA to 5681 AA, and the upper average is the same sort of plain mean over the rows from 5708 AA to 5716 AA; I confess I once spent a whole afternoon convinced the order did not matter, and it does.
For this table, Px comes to 0.91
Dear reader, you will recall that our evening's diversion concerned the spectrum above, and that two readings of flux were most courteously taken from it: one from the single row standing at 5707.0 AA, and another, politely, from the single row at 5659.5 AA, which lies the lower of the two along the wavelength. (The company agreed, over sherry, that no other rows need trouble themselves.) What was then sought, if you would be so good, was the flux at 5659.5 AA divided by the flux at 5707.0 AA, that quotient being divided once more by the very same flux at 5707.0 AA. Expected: 0.142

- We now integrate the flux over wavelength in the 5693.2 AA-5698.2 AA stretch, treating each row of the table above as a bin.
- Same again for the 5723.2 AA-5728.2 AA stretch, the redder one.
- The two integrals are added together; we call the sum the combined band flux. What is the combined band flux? 81.2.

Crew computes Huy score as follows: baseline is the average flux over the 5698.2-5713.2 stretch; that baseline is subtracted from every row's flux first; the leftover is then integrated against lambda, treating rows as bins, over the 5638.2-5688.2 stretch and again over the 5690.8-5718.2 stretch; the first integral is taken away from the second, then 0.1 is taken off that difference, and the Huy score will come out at -23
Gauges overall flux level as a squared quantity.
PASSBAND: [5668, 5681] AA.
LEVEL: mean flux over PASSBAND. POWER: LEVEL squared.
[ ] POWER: 70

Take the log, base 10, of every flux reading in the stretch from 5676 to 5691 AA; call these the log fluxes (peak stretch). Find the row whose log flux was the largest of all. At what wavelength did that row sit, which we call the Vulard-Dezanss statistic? 5677.0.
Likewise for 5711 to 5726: 5724.5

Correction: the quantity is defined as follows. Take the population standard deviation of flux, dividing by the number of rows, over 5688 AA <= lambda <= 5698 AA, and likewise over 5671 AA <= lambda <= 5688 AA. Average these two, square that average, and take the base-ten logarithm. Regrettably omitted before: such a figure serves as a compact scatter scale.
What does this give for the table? -1.55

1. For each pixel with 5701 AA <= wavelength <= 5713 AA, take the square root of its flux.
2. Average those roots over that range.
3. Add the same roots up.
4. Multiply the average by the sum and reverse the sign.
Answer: -38.3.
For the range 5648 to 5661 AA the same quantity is -39.6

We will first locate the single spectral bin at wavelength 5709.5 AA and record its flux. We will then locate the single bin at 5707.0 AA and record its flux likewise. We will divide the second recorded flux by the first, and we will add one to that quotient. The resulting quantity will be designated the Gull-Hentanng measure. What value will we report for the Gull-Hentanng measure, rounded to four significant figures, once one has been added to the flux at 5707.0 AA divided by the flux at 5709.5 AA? 2.017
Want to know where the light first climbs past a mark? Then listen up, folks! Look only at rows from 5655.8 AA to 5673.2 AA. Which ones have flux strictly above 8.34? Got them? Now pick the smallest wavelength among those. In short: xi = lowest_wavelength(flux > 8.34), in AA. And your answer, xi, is 5662.0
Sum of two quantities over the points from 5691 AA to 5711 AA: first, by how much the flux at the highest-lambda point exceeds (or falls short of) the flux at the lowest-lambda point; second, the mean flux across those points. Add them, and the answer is 7.3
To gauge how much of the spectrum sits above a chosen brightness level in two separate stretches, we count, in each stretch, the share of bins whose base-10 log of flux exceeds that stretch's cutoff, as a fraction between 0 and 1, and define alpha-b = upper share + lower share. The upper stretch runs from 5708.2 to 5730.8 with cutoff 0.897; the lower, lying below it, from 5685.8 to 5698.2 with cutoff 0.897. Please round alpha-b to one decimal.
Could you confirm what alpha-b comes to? 1.3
